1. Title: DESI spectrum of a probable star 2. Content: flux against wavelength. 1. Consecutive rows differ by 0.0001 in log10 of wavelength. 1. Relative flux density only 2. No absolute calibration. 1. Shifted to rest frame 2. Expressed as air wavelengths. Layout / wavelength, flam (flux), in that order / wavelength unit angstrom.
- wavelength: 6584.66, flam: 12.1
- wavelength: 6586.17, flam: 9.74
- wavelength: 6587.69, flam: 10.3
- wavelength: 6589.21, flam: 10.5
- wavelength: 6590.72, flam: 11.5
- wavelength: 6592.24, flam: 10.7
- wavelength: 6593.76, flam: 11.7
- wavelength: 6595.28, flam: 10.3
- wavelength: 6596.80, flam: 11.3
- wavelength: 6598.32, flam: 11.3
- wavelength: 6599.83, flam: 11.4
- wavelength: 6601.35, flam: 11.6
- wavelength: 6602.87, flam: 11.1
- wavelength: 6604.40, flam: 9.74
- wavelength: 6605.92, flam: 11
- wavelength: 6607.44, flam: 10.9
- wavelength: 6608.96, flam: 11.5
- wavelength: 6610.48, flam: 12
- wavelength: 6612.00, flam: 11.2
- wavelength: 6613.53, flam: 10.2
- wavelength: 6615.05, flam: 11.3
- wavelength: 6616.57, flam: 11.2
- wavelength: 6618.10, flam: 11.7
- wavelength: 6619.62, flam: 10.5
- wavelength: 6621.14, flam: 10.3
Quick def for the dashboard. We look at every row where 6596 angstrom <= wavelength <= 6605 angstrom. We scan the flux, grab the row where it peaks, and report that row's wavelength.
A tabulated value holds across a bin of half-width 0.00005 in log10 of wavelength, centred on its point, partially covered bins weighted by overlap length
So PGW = 6601.35 angstrom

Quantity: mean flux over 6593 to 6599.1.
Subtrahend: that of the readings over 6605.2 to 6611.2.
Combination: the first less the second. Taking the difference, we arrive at -0.20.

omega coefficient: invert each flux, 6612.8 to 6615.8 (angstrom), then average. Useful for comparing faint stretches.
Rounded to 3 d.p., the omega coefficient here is 0.093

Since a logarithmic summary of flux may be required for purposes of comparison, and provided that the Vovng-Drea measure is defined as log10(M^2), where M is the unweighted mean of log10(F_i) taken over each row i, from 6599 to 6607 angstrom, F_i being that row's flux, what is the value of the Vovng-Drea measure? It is 0.034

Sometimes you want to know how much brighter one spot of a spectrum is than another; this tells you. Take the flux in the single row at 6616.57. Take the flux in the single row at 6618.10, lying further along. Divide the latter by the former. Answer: 1.04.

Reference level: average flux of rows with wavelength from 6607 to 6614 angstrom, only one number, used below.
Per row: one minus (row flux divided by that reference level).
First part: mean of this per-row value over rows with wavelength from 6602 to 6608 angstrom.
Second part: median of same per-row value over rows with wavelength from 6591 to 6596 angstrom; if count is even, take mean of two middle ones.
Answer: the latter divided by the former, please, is 1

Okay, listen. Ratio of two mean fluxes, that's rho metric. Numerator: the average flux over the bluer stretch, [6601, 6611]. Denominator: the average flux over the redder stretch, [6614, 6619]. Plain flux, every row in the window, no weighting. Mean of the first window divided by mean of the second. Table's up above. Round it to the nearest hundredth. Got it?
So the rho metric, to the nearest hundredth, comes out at 0.98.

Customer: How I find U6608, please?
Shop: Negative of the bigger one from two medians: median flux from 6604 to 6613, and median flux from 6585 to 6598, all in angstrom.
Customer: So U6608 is -11.1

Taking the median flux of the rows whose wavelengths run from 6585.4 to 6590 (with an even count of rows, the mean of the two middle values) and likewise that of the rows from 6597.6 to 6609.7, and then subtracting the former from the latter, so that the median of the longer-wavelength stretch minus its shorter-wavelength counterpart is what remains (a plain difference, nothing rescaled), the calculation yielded 0.9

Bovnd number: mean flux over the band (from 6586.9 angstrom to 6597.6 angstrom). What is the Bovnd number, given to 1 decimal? 10.9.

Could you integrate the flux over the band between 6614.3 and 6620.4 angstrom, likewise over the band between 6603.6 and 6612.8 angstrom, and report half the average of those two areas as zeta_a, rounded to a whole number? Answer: 42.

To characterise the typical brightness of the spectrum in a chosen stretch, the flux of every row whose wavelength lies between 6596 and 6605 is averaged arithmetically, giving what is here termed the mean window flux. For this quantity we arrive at 11.1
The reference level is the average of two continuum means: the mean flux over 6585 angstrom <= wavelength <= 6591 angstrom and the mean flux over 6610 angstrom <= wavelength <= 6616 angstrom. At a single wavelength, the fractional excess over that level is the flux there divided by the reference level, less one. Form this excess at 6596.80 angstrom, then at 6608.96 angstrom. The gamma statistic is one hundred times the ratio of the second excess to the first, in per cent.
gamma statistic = 144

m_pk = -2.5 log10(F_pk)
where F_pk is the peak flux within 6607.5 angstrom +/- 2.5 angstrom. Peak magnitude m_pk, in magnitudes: -2.65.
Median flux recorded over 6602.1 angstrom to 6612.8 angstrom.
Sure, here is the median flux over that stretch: 11.1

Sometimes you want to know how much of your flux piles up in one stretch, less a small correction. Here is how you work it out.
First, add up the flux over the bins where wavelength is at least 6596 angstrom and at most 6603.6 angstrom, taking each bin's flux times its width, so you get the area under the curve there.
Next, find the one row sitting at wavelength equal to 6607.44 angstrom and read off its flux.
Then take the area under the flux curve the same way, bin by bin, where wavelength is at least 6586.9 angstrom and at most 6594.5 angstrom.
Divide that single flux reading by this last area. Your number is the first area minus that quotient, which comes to 86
